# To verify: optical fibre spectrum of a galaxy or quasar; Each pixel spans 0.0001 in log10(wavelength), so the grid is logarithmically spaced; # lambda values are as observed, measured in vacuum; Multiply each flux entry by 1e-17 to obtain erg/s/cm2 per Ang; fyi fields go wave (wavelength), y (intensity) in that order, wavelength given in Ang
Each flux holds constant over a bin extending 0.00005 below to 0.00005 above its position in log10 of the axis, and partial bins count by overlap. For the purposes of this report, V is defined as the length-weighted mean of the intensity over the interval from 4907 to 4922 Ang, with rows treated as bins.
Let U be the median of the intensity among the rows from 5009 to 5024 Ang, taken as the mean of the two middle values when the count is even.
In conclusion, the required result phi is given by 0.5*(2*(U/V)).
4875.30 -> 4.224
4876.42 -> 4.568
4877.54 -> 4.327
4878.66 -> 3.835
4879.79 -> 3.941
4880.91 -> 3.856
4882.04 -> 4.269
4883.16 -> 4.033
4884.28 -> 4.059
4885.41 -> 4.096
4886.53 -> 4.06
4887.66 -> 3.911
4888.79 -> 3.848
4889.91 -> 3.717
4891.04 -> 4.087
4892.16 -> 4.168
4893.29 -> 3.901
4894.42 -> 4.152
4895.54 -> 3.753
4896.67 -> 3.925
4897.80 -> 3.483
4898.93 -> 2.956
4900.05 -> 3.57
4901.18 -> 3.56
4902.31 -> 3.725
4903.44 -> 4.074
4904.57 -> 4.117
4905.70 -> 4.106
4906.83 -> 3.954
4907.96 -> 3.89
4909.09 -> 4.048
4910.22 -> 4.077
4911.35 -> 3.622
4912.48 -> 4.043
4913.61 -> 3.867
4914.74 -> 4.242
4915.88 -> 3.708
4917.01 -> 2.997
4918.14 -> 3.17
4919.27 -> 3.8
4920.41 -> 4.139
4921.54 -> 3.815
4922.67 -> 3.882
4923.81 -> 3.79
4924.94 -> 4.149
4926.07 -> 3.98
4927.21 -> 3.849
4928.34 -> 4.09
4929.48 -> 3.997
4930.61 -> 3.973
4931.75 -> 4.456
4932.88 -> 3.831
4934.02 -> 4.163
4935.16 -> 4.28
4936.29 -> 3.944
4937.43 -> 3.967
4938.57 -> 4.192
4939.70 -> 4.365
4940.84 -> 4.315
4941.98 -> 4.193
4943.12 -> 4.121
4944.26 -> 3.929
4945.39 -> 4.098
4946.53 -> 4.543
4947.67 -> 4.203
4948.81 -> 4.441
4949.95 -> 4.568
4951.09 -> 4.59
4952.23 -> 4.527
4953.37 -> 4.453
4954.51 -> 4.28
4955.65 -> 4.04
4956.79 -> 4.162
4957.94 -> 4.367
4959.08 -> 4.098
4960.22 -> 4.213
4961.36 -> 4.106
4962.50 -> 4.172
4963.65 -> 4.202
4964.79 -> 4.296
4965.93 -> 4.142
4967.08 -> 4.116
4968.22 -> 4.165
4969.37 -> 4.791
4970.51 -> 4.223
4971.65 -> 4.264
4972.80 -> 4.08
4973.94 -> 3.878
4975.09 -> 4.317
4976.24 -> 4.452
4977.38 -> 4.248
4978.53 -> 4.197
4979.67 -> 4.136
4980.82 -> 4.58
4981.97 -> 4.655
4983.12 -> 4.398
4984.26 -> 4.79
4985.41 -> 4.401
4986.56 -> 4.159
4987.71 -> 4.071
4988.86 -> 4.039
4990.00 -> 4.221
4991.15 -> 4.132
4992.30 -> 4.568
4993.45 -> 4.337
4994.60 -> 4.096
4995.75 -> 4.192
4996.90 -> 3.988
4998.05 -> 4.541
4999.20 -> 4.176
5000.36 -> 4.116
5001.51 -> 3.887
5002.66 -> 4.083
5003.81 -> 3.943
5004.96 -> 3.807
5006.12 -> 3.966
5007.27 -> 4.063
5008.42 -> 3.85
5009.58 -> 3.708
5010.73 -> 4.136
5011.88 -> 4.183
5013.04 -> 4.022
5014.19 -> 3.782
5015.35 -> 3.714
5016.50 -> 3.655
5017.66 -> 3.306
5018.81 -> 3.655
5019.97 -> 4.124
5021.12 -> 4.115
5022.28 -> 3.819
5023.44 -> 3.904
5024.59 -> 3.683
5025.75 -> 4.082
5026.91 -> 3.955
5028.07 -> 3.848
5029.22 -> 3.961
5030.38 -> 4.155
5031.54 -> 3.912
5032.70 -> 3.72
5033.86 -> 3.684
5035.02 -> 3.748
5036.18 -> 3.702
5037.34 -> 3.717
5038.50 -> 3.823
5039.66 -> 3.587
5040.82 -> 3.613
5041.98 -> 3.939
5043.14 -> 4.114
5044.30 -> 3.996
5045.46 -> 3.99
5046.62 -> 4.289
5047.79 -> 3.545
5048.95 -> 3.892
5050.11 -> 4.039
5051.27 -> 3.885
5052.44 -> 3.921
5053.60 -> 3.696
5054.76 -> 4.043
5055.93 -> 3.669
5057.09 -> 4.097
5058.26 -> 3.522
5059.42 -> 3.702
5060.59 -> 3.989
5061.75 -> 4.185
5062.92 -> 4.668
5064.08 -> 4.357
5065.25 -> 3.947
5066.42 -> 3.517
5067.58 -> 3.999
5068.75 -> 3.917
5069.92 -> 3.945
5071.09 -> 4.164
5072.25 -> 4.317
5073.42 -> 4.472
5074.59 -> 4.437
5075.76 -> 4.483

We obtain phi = 1.00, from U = 3.8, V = 3.81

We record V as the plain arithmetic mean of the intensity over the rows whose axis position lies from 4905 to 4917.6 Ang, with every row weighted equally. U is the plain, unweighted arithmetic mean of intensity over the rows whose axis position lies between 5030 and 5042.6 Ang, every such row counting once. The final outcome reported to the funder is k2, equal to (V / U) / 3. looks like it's 0.341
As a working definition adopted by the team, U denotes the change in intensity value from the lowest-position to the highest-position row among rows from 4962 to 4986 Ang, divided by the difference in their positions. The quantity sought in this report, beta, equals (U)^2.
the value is 0.0001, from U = 0.010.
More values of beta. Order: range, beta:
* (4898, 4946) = 0.0006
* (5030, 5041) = 0.0027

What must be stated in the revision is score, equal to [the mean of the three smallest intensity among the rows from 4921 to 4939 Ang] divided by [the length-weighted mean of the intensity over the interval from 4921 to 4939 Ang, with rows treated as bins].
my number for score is 0.948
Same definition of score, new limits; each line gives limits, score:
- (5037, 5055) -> 0.923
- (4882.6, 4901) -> 0.866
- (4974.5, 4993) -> 0.941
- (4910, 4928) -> 0.854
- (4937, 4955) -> 0.929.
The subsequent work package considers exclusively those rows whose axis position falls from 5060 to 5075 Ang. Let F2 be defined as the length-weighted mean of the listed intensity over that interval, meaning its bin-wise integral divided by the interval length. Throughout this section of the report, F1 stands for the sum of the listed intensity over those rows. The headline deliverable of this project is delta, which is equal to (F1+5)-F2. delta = 54.8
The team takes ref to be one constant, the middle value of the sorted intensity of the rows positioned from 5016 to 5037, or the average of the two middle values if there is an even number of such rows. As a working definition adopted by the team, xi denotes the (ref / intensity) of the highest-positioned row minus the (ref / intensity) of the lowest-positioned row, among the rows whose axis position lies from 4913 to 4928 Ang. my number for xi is 0.00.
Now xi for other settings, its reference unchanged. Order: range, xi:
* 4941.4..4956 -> 0.03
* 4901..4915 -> -0.17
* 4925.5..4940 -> -0.08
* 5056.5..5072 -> -0.02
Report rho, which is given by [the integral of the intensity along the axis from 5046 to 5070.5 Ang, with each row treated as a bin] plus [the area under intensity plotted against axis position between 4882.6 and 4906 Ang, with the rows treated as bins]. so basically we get 187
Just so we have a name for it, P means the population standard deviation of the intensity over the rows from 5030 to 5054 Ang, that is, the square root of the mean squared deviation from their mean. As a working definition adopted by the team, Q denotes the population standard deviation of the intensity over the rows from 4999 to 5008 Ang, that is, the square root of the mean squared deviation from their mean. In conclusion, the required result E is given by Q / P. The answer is 0.6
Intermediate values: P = 0.194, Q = 0.12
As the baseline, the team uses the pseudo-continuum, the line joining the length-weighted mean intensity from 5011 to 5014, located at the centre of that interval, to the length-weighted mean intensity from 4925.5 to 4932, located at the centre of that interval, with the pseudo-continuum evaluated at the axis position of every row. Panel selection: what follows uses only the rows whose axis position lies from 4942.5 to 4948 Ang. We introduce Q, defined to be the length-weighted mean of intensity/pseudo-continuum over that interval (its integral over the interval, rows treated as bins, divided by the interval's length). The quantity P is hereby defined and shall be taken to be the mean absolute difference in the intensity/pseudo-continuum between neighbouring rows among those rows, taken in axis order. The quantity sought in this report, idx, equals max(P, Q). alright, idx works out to 1.03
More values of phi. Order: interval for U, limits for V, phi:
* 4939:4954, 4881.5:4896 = 1.09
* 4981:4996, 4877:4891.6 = 1.05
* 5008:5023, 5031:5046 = 1.00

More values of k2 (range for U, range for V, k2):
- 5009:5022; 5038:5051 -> 0.337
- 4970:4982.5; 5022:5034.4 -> 0.303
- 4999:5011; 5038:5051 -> 0.326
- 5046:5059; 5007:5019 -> 0.329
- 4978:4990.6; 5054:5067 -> 0.306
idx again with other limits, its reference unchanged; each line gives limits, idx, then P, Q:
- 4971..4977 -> 1.04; 0.059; 1.04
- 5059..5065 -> 1.02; 0.078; 1.02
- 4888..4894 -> 0.98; 0.053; 0.98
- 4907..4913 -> 0.98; 0.066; 0.98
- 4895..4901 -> 0.88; 0.109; 0.88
